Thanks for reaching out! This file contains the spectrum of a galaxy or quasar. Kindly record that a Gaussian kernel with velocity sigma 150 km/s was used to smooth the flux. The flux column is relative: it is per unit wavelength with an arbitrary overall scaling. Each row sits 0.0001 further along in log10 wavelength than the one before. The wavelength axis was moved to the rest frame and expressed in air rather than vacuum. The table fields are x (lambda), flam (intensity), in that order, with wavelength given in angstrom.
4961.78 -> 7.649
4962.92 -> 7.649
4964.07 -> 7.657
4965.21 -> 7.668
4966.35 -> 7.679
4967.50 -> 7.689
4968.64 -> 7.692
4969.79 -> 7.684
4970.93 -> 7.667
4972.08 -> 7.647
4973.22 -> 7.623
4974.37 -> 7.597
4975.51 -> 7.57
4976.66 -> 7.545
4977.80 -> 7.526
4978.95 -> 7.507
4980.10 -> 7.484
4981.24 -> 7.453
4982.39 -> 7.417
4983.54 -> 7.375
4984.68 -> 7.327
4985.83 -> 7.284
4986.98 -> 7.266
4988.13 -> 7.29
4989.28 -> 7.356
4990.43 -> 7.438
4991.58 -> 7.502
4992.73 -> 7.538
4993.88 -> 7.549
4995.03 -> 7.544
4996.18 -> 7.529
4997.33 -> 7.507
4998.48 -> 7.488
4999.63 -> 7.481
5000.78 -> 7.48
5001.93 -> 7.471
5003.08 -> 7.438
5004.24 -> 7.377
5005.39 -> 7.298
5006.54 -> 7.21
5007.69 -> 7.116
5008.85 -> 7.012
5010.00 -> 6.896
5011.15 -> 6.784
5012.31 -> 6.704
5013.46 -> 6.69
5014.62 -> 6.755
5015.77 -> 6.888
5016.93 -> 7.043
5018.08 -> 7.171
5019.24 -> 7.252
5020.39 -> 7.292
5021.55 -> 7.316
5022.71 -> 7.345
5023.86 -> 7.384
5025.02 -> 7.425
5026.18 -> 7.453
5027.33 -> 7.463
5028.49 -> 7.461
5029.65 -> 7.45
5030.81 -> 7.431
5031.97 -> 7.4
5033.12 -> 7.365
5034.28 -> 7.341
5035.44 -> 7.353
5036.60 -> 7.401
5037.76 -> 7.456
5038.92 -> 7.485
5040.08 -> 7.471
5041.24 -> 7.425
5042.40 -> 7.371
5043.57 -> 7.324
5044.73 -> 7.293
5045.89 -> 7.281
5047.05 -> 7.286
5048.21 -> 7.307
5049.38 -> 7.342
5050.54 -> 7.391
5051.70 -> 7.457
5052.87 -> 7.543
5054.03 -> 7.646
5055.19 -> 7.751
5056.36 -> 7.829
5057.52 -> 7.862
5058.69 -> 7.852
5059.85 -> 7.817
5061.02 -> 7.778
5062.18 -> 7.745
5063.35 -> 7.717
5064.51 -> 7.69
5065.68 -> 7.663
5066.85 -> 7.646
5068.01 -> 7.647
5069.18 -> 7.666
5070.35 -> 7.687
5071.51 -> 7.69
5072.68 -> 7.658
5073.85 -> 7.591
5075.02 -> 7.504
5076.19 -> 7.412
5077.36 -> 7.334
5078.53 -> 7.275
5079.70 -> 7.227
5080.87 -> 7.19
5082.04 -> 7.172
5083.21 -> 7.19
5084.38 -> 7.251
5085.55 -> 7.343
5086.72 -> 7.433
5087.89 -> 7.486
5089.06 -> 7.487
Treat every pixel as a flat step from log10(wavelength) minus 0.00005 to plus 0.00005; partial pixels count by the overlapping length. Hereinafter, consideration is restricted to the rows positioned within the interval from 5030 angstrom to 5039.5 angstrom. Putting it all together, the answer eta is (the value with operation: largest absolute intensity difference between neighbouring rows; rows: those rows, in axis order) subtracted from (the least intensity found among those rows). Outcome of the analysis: 7.29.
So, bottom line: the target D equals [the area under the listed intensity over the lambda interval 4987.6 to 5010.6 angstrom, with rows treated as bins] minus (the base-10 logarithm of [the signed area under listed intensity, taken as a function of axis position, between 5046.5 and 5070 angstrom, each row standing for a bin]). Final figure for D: 167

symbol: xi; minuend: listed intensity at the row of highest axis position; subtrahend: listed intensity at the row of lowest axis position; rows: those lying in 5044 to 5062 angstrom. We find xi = 0.5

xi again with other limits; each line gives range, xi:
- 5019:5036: 0.1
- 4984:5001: 0.2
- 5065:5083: -0.5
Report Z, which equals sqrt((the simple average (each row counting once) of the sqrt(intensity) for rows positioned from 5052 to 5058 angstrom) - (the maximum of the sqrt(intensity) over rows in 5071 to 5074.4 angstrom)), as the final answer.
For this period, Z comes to 0.08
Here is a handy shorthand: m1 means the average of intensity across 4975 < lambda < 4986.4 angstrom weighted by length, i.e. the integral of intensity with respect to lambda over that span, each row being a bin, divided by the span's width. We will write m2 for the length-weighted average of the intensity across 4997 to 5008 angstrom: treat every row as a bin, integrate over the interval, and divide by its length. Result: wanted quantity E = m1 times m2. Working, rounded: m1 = 7.45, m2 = 7.39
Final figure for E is 55.09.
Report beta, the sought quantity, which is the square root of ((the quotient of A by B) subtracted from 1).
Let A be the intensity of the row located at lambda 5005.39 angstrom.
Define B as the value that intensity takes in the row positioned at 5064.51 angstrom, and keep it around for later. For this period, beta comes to 0.226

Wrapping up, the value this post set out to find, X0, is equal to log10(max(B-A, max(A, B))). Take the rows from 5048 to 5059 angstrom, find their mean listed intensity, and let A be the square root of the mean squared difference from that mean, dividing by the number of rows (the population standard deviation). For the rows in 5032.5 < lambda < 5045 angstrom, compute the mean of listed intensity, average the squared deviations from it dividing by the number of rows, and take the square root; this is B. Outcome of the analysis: -0.68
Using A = 0.21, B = 0.060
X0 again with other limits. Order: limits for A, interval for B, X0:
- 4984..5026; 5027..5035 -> -0.60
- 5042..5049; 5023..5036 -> -1.37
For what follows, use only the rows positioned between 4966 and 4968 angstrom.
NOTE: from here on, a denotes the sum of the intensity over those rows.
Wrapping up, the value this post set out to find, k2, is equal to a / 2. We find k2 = 7.68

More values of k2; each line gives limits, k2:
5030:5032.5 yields 7.42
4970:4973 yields 7.66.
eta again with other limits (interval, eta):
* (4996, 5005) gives 7.32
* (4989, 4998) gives 7.27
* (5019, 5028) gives 7.21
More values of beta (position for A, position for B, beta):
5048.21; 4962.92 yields 0.211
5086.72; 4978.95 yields 0.099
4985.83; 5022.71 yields 0.091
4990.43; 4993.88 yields 0.121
